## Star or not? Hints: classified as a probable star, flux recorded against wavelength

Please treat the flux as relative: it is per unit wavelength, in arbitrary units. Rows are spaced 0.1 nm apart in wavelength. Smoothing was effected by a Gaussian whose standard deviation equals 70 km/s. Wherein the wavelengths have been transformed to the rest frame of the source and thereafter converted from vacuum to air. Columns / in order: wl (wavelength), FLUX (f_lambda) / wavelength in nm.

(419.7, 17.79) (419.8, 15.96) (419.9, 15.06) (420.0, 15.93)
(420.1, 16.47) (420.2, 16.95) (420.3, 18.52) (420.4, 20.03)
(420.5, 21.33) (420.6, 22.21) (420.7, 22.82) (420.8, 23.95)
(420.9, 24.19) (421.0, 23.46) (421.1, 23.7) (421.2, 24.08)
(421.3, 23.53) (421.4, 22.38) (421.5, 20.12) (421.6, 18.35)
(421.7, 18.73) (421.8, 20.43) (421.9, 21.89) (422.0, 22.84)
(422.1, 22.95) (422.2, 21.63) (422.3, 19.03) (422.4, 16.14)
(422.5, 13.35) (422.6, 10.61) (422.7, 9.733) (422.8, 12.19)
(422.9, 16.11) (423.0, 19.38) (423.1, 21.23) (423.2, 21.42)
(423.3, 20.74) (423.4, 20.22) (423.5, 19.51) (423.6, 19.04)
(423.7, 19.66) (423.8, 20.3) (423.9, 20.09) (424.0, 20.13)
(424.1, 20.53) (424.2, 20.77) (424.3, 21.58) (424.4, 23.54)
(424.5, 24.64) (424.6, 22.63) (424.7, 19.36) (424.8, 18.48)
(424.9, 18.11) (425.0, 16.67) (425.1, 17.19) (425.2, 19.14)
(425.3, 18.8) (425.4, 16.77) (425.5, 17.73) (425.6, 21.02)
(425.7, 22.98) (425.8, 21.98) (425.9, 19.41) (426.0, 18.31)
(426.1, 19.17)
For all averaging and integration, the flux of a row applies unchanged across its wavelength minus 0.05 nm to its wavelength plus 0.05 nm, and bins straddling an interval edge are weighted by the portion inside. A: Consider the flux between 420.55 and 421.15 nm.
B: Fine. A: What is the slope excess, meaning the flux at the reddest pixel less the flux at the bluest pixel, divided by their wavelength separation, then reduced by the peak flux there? -21.2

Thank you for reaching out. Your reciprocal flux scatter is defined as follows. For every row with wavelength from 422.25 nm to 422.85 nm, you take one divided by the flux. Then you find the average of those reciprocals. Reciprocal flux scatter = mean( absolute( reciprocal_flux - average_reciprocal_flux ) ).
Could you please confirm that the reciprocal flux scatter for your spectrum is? 0.015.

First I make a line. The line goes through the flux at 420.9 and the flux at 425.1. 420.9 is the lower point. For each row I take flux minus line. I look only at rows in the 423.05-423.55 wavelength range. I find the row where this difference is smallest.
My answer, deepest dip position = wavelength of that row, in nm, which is 423.5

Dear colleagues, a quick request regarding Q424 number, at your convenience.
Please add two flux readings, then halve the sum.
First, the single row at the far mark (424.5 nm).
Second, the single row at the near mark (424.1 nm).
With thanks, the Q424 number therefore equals 22.6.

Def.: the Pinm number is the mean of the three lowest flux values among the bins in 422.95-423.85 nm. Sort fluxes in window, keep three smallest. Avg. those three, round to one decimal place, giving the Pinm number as 19.3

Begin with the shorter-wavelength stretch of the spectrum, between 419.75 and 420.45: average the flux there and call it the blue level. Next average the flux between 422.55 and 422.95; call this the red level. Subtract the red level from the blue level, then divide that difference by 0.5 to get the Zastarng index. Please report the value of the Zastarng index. 10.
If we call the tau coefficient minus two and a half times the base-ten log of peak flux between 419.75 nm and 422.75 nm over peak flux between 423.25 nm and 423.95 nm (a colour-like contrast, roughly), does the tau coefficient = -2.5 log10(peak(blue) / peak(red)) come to -0.17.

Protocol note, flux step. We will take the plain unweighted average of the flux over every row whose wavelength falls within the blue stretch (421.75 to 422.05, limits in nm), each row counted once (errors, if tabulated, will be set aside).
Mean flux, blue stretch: 22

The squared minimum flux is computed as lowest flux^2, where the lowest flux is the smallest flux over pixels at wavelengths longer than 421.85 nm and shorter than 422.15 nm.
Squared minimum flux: 479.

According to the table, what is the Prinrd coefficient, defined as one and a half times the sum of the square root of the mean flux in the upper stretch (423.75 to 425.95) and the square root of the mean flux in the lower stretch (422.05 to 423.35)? 13.0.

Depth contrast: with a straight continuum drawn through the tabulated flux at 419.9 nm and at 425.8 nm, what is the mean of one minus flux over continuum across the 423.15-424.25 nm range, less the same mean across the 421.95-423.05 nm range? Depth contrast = -0.11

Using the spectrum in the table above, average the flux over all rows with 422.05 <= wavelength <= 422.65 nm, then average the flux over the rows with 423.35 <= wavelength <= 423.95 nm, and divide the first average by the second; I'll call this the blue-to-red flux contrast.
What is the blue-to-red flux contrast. 0.87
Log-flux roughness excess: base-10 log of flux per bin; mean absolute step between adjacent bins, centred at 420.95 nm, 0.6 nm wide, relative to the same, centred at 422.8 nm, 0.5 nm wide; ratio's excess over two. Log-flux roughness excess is -1.88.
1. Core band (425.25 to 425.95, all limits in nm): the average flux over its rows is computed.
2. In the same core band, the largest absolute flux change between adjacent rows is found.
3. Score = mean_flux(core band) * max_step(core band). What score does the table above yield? 65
